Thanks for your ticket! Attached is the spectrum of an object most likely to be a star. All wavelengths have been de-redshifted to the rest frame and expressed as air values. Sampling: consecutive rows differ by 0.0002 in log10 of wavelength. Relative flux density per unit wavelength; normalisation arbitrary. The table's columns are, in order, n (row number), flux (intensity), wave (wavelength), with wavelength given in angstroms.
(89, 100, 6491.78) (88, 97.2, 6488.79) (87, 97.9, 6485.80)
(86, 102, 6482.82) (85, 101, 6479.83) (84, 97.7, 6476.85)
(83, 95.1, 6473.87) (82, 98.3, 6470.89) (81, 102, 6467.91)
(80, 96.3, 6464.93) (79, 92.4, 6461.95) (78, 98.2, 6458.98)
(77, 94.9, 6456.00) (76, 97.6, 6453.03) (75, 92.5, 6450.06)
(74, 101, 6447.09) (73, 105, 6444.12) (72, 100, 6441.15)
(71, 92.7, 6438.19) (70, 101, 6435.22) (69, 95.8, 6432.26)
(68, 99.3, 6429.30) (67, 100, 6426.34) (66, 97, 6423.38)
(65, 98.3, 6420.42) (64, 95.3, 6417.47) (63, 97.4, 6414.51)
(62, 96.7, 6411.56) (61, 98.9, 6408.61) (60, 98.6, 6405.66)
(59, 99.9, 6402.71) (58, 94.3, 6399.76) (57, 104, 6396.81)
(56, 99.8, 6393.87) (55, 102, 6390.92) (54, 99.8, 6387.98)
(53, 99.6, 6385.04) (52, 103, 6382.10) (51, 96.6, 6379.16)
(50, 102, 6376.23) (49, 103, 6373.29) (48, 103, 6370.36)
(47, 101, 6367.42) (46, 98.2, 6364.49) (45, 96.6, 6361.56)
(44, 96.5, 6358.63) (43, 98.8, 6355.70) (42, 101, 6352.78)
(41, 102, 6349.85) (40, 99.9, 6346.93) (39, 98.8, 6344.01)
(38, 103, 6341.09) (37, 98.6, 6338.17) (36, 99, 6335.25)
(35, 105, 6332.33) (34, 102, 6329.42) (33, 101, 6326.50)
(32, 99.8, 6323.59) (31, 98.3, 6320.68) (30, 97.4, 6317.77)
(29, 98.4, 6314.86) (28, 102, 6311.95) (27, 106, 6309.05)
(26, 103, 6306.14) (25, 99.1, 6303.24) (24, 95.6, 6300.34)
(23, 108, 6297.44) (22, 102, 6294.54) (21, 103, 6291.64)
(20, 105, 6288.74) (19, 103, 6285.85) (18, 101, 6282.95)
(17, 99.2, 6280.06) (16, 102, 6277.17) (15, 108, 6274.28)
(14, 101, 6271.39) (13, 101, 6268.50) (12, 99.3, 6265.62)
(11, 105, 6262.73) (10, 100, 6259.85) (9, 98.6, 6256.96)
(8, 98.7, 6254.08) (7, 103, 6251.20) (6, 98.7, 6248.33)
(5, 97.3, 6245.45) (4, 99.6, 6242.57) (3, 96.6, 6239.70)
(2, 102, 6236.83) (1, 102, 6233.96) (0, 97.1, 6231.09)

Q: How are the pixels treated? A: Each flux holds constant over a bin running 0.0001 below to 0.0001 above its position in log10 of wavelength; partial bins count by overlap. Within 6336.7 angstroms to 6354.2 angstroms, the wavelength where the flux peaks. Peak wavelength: 6341.09 angstroms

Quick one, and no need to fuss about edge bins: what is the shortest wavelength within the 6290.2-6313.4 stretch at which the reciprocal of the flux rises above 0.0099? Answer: 6300.34 angstroms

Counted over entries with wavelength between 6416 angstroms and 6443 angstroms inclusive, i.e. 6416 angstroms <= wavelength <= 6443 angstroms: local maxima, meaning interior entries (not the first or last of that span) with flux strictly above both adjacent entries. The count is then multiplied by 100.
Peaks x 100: 300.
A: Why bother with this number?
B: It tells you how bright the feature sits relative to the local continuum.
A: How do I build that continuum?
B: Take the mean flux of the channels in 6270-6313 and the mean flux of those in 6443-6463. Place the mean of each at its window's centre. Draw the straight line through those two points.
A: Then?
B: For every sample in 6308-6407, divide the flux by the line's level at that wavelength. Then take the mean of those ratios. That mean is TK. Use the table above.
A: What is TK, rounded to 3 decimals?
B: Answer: 0.998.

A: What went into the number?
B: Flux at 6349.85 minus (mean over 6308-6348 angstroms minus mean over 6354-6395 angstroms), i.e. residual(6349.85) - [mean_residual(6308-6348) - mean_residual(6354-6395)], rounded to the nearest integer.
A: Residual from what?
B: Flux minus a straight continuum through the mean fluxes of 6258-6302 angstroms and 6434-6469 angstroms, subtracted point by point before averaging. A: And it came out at 2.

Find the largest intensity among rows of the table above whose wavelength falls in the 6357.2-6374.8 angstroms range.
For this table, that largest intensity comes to 103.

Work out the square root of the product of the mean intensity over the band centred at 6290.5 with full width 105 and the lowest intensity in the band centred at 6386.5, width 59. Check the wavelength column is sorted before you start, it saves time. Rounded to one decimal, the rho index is 97.6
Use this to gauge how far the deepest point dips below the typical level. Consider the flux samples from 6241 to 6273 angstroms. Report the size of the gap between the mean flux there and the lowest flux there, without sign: 3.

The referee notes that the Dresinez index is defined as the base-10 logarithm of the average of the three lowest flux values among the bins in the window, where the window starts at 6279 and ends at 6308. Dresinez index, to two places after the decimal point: 1.99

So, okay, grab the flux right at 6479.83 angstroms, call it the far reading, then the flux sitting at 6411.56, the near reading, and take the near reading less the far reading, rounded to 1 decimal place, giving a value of -4.3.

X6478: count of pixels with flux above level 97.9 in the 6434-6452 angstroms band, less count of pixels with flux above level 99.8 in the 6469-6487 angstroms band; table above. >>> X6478 2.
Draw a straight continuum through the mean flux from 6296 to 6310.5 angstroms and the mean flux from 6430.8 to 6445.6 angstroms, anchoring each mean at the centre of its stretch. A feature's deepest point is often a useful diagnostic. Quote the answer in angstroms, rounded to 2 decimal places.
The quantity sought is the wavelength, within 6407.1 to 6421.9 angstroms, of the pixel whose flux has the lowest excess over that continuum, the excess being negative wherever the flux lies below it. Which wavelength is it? 6417.47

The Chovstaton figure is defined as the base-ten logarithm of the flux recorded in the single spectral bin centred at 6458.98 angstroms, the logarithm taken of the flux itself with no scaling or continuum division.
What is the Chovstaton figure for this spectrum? 1.992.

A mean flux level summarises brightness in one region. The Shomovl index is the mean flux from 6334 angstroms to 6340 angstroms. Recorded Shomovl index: 99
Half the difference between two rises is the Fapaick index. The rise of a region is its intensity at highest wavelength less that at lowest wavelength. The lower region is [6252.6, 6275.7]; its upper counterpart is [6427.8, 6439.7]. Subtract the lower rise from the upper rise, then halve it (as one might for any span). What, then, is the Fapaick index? -8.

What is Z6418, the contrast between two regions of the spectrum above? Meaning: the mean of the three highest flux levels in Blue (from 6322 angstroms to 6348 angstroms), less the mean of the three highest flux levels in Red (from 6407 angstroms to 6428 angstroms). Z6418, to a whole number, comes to 4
